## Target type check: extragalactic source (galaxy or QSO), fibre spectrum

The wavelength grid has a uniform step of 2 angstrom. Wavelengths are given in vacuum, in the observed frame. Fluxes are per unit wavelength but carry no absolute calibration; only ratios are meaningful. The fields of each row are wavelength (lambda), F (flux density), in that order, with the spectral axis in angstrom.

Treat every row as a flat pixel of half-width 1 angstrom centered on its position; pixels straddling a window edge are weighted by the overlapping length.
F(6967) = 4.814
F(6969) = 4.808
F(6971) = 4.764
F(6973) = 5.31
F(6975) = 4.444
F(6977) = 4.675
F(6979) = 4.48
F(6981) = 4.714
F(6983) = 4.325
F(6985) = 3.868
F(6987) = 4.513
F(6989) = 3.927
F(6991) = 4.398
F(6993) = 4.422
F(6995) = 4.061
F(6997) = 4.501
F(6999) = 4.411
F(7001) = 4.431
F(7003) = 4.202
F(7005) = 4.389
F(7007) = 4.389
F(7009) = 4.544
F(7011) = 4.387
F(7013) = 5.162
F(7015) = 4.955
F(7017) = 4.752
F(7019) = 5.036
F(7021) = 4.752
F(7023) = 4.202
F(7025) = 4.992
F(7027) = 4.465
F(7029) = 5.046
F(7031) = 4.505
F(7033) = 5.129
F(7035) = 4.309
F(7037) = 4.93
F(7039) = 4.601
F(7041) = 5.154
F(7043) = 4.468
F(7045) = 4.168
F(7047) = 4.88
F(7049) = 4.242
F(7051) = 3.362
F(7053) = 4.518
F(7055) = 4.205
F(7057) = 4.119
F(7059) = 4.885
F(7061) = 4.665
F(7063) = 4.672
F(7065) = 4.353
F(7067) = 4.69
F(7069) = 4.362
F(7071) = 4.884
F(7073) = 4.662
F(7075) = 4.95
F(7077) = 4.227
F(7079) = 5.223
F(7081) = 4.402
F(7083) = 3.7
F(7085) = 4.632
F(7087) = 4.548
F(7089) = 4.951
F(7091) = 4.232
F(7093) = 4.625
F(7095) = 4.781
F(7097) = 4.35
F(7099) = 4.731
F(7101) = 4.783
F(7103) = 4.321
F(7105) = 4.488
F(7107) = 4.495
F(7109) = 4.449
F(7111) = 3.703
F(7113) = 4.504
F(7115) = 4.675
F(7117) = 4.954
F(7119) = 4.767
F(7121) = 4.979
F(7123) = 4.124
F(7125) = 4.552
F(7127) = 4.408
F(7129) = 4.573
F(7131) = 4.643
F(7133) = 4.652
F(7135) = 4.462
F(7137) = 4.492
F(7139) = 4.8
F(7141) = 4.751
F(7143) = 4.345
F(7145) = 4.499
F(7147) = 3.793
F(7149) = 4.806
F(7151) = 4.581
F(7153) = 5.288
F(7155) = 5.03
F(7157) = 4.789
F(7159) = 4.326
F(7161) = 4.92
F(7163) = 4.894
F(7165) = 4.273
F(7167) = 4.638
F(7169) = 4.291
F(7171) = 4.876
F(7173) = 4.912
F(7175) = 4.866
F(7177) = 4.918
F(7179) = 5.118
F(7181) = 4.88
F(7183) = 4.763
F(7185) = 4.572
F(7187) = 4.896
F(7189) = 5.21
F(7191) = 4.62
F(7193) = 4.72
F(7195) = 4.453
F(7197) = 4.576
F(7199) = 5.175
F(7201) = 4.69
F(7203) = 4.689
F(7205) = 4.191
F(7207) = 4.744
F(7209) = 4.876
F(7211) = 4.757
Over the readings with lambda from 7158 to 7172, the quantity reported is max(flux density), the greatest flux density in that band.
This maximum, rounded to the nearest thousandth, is 4.920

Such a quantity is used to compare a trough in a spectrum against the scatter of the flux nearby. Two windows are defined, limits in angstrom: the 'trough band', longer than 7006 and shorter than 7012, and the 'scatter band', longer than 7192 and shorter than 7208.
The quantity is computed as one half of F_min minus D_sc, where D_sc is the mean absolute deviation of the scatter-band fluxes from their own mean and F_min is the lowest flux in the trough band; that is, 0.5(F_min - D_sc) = 2.10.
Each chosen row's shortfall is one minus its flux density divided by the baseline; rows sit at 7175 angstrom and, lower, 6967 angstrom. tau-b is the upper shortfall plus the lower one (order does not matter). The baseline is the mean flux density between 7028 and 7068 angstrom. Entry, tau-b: -0.13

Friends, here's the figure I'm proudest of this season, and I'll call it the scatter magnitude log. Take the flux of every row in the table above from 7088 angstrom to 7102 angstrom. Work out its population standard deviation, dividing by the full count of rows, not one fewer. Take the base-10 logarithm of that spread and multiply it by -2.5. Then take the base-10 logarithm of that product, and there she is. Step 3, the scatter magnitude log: 0.19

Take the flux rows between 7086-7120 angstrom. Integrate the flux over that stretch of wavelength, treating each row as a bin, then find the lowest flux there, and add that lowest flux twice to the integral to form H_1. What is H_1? 162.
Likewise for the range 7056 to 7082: 128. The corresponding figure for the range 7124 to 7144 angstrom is 100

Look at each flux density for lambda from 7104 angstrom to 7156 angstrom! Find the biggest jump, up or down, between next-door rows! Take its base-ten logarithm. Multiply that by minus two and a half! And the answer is -0.014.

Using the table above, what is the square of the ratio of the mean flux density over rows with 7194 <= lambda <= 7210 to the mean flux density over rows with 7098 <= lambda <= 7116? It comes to 1.10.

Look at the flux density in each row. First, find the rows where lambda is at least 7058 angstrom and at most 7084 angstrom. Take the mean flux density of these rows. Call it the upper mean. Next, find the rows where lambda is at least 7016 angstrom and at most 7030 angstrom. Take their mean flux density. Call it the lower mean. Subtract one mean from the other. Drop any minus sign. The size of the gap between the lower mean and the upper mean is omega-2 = 0.16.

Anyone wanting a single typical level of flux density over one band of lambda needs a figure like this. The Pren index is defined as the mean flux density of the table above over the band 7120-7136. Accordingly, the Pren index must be 4.55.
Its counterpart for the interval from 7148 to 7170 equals 4.71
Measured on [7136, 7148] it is 4.45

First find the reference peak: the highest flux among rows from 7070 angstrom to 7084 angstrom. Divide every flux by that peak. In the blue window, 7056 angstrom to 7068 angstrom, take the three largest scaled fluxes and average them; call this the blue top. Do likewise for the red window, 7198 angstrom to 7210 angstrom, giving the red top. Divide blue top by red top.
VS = 0.96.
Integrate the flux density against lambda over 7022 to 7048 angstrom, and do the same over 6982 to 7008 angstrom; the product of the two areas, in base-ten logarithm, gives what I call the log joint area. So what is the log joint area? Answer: 4.13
